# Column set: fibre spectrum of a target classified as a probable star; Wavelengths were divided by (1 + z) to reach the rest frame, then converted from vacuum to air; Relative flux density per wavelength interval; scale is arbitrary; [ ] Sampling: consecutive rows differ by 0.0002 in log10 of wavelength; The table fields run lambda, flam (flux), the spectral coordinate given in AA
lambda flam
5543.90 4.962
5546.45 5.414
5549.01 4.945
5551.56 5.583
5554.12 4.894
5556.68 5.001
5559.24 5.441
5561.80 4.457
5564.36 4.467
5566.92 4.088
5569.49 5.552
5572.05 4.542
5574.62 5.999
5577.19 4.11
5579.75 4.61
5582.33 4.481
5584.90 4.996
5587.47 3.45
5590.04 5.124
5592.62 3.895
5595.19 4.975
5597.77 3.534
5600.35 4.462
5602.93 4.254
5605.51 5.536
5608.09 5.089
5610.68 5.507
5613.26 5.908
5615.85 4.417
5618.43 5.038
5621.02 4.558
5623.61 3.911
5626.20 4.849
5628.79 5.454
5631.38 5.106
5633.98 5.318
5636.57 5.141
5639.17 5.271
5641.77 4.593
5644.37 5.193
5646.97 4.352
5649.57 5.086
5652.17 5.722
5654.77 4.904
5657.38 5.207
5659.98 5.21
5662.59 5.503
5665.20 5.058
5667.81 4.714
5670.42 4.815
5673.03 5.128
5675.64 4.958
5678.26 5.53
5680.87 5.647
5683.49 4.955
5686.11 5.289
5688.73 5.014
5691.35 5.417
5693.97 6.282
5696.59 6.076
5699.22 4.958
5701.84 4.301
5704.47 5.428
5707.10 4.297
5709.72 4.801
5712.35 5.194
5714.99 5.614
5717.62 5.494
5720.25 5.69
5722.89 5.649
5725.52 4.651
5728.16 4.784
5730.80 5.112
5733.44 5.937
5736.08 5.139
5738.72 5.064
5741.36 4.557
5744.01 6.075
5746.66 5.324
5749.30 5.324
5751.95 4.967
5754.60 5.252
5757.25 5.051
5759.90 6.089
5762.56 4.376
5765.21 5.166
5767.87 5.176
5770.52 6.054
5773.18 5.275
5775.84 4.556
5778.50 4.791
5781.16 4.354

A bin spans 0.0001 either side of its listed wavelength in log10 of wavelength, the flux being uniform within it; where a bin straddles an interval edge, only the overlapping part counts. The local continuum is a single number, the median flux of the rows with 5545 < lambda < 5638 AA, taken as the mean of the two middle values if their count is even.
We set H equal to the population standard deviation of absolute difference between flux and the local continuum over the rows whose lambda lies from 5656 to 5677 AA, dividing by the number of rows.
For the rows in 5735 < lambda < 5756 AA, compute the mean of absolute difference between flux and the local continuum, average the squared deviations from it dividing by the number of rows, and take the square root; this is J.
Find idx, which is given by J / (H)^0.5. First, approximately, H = 0.15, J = 0.32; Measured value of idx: 0.8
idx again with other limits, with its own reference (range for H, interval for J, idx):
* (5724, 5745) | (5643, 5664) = 0.4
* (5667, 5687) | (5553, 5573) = 0.5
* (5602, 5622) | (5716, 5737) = 0.6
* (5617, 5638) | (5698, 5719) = 0.4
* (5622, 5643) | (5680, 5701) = 0.9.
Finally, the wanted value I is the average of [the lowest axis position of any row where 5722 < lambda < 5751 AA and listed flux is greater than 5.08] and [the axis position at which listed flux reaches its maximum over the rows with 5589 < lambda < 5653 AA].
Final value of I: 5668.1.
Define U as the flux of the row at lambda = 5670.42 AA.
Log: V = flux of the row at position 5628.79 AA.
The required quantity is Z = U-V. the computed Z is -0.6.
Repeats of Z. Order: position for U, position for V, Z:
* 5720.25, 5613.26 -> -0.2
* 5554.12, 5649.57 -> -0.2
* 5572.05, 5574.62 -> -1.5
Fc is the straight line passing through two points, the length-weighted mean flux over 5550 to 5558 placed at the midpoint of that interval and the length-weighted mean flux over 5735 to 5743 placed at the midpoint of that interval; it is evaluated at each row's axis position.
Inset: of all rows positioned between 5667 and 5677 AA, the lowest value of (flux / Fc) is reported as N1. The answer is 0.937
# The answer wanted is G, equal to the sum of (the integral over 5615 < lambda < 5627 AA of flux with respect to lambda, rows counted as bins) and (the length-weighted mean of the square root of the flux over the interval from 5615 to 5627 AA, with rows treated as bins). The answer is 57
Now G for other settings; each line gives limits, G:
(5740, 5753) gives 71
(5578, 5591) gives 61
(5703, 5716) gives 68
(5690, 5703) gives 73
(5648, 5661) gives 70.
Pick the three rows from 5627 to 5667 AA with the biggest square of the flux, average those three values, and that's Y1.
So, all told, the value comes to 30.9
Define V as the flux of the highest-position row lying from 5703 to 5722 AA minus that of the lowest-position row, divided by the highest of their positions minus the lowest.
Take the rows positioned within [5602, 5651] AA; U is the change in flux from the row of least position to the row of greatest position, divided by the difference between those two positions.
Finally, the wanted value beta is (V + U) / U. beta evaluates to 1.9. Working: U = 0.018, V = 0.017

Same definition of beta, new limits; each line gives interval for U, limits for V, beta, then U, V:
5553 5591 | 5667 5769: 1.7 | 0.006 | 0.005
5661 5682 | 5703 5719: 1.6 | 0.008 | 0.005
